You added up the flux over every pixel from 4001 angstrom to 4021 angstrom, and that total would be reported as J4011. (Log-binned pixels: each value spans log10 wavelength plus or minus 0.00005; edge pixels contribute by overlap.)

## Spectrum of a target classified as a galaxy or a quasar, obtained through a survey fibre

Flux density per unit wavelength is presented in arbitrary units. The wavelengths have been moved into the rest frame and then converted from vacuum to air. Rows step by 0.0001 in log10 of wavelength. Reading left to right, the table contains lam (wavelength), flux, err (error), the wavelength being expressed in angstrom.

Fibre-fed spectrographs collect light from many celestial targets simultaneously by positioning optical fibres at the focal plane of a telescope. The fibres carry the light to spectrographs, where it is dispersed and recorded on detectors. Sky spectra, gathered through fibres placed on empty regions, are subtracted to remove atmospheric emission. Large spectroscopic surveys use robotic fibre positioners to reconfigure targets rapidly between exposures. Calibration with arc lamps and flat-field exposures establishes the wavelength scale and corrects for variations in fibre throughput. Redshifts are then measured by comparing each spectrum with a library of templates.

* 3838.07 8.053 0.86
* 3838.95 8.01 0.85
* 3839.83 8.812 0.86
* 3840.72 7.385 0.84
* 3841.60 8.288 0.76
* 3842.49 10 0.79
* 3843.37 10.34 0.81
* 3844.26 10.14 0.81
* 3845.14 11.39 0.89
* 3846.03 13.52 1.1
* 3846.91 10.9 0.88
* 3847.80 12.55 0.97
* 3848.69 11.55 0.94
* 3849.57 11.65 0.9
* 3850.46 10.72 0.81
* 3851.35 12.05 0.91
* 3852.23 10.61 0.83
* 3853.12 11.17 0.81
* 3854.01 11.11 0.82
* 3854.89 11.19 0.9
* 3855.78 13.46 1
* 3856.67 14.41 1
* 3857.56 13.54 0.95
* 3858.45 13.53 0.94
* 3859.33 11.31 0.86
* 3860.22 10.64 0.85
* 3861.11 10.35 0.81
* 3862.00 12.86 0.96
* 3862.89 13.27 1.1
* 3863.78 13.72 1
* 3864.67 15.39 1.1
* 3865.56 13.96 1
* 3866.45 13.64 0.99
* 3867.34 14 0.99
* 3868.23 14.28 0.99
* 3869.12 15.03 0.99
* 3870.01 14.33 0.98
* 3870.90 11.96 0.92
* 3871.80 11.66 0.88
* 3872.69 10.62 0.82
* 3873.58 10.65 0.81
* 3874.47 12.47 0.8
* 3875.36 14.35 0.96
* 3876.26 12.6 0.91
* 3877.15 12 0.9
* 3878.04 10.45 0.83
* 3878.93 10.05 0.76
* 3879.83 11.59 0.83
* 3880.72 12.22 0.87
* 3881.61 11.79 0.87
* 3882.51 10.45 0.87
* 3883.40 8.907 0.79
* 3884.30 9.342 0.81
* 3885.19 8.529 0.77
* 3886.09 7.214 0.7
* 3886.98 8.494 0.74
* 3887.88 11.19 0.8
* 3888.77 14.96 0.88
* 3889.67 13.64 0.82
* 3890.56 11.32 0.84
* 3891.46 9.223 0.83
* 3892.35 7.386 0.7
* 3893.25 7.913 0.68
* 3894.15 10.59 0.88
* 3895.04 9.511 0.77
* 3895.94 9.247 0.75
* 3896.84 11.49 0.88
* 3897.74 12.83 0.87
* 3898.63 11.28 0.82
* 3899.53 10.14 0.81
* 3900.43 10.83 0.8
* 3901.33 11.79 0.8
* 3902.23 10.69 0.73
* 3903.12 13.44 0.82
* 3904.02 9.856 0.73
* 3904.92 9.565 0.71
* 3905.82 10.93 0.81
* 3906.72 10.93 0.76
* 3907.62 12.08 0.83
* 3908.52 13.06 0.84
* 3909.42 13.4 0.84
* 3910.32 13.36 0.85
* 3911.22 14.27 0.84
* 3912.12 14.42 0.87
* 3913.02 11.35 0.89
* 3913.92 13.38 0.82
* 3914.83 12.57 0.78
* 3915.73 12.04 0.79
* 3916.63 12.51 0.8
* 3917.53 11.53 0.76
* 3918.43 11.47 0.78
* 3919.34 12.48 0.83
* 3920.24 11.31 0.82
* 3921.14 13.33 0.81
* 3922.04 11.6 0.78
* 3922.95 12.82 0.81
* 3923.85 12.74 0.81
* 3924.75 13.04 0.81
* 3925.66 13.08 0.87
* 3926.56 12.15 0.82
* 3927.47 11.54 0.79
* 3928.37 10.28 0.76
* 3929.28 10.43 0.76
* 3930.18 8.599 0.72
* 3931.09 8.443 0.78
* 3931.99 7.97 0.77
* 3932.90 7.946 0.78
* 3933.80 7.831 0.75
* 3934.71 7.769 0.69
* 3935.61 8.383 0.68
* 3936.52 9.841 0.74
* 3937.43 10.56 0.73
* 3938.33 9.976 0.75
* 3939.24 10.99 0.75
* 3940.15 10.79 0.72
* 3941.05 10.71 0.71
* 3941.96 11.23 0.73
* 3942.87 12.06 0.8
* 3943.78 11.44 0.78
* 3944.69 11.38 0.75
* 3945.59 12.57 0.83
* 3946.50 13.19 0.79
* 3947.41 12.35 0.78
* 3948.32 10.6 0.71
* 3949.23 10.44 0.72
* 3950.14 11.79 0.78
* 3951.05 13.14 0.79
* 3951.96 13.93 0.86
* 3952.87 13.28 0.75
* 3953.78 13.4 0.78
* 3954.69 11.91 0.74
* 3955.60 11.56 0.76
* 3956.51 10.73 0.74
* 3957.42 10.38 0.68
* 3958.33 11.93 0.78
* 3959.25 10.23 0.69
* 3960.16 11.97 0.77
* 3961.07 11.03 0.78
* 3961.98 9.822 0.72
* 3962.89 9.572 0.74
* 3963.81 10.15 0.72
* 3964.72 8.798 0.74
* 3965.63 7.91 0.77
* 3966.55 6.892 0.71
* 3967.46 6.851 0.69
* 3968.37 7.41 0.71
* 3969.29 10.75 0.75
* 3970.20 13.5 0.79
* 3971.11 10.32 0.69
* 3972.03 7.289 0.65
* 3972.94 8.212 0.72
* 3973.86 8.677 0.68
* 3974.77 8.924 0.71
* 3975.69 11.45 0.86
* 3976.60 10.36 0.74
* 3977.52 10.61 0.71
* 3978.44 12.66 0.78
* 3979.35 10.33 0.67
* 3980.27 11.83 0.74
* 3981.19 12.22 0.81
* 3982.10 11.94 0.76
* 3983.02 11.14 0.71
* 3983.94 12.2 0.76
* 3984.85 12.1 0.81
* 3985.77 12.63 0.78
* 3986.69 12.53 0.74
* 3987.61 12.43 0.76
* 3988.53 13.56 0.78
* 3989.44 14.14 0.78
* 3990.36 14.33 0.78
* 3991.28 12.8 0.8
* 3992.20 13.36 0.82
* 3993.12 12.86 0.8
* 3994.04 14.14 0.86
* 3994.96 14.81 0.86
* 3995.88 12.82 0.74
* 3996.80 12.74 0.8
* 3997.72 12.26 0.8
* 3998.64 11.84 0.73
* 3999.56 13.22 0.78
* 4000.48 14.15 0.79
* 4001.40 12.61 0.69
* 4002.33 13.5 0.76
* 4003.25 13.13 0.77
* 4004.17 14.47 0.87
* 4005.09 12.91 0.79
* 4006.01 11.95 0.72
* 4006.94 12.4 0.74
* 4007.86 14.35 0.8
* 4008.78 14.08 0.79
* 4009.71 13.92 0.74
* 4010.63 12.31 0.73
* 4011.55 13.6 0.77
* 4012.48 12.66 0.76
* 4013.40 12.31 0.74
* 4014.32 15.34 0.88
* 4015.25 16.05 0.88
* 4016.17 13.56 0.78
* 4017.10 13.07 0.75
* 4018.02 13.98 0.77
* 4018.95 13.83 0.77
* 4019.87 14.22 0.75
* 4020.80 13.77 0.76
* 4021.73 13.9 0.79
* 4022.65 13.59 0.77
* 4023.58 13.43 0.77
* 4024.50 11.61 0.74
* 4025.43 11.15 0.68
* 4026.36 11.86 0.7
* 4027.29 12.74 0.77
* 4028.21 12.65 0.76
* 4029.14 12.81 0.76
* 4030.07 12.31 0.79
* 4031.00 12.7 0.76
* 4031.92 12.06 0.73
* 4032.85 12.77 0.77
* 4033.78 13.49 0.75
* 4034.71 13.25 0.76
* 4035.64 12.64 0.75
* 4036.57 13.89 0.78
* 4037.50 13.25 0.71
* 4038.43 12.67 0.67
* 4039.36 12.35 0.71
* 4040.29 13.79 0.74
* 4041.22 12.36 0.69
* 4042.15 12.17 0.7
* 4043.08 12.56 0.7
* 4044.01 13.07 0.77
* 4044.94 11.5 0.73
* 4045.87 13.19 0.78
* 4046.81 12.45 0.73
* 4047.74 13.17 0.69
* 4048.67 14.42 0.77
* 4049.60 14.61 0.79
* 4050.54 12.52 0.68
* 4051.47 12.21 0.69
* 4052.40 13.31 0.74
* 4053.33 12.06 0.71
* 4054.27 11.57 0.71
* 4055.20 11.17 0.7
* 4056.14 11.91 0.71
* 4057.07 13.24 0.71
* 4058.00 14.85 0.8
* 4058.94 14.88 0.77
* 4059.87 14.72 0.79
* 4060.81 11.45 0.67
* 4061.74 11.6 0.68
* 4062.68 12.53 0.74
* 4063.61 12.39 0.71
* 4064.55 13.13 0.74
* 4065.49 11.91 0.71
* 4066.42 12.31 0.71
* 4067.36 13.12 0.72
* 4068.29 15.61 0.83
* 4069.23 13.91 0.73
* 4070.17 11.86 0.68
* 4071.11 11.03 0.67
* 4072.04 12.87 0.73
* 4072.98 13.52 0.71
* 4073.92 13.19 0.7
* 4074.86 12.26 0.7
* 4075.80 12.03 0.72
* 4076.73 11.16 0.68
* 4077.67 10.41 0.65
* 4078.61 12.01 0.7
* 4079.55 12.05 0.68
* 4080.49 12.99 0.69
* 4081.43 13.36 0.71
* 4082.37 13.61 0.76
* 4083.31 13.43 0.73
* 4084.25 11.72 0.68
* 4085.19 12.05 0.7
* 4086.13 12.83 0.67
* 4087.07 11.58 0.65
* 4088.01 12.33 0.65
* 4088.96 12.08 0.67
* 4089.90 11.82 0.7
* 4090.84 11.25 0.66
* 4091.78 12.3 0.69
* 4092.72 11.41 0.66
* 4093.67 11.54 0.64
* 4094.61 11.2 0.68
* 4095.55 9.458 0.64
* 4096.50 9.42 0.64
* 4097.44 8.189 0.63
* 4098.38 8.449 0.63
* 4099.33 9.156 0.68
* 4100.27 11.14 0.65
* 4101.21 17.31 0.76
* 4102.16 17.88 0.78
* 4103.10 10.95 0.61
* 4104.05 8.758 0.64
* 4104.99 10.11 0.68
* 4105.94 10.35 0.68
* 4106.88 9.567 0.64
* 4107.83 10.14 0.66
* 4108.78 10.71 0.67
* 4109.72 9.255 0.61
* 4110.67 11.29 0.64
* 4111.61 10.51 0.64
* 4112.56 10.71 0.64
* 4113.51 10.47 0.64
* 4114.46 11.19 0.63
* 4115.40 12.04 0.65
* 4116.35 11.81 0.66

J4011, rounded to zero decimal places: 298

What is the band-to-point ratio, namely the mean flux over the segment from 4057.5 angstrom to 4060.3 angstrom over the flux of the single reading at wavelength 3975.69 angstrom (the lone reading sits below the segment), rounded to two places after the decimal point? 1.29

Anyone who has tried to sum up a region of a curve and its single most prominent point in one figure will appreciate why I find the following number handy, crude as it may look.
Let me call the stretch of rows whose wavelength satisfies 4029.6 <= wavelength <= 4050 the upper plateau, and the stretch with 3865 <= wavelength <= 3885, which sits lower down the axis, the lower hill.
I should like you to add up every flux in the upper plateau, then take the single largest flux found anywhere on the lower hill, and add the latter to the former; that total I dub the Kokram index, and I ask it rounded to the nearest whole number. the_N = 300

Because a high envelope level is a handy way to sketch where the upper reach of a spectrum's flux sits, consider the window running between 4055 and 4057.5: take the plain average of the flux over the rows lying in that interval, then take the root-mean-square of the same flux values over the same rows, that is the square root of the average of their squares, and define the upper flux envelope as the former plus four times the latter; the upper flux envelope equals 61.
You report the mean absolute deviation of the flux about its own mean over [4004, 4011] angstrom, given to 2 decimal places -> 0.91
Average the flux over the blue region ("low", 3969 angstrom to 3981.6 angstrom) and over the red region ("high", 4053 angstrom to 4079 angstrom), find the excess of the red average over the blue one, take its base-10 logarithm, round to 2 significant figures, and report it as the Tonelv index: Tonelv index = 0.32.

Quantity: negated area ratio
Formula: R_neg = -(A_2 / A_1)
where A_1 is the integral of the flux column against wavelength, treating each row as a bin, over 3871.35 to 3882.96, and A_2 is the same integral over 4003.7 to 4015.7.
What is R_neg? -1.21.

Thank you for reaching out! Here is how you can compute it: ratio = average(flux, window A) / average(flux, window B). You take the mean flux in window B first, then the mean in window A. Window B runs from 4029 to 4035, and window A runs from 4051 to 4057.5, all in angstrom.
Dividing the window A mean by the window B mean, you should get 0.96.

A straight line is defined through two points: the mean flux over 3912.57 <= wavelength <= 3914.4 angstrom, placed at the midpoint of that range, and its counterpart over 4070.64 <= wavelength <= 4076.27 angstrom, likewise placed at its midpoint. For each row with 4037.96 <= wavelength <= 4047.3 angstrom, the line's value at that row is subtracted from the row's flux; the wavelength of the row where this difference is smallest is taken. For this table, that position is 4044.94 angstrom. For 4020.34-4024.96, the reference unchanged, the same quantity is 4024.50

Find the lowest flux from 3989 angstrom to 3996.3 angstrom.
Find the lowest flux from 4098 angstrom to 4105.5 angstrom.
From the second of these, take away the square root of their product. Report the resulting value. -2.0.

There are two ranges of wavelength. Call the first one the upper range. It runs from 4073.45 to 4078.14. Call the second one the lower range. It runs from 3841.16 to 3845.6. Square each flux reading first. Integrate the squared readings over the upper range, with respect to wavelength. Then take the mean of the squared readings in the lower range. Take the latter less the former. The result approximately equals -557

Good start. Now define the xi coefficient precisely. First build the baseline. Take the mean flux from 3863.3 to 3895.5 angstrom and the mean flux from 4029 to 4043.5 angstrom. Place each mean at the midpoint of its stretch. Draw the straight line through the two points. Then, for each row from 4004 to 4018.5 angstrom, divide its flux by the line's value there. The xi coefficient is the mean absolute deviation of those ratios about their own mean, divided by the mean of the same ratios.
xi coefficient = 0.067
